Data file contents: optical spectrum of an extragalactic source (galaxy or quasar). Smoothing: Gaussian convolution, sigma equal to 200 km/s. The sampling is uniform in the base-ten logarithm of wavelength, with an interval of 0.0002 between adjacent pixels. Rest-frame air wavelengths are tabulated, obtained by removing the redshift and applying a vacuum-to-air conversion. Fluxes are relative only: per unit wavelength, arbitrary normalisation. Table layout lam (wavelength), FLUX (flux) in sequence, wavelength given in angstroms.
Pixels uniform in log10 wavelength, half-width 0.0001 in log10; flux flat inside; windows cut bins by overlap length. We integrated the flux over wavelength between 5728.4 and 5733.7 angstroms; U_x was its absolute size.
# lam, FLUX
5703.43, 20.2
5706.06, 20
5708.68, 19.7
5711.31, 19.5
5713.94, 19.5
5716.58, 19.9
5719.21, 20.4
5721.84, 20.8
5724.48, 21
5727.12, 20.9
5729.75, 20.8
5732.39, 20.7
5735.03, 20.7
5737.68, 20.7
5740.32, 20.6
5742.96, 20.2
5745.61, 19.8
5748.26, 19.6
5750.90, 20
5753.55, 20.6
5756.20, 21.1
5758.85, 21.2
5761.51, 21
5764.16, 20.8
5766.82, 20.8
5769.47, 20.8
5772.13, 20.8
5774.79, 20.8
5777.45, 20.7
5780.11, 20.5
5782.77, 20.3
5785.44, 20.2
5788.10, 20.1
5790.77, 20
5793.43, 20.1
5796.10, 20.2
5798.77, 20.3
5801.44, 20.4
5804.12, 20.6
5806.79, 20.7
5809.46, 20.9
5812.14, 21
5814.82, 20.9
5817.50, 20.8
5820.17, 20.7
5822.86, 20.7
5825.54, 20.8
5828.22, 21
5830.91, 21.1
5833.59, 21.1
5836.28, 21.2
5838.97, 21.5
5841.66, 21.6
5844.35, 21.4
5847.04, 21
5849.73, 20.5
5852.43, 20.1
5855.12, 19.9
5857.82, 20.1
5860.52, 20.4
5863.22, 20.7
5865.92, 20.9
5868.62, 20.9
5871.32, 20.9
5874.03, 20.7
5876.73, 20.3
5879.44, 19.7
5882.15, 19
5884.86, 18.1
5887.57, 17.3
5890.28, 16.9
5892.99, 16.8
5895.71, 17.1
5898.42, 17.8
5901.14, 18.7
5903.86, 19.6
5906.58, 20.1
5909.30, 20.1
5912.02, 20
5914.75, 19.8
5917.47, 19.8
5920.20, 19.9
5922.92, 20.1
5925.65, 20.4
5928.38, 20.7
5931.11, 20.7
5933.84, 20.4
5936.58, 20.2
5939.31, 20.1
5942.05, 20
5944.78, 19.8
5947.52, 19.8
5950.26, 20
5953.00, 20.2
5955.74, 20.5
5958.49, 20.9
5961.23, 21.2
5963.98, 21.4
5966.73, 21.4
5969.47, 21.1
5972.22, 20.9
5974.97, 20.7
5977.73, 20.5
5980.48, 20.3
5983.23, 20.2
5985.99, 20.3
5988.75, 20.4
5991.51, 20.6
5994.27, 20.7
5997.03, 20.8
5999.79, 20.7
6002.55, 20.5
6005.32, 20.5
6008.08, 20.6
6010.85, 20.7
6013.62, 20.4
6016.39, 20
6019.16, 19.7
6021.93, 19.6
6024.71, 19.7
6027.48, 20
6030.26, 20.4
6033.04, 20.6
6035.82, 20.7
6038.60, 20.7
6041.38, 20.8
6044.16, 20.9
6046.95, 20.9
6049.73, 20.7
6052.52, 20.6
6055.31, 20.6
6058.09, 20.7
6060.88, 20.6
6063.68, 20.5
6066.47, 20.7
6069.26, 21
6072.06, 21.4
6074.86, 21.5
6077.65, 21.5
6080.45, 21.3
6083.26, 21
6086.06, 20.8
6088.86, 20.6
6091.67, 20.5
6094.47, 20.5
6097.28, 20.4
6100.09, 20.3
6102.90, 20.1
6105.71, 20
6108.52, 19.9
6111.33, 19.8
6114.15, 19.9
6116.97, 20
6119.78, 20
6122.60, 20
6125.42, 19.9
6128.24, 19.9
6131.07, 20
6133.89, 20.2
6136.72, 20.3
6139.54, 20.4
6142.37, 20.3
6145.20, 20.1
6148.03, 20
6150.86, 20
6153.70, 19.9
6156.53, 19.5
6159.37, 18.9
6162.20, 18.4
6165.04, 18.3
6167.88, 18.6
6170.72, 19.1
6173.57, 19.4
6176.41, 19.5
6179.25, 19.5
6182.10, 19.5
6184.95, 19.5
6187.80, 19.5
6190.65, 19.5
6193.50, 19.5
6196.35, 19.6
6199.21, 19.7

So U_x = 110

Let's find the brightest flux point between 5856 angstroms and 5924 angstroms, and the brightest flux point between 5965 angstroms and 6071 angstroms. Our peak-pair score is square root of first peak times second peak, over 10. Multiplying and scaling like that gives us 2.11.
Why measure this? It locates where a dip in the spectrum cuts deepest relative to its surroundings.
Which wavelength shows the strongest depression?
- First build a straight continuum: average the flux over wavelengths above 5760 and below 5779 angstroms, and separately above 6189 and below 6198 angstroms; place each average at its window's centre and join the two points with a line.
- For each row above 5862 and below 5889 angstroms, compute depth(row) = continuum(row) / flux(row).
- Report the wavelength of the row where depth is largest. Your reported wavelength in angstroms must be 5887.57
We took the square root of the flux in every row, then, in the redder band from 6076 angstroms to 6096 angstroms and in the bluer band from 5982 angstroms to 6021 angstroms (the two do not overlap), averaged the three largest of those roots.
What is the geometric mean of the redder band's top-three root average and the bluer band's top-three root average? 4.58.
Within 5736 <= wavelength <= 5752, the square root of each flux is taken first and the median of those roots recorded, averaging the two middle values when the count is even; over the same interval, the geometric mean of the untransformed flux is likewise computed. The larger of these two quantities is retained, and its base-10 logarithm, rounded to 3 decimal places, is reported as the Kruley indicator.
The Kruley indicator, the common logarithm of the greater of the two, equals 1.304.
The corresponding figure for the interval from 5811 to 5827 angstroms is 1.318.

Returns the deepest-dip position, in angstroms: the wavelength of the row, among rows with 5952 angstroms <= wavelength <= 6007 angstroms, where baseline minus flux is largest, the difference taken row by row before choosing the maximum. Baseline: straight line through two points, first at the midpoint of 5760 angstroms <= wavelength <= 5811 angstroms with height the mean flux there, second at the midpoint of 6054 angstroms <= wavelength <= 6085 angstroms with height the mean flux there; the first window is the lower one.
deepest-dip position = 5983.23 angstroms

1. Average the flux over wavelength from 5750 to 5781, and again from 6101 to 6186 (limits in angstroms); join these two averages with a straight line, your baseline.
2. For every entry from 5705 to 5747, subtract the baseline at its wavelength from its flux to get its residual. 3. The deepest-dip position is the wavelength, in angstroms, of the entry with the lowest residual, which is 5711.31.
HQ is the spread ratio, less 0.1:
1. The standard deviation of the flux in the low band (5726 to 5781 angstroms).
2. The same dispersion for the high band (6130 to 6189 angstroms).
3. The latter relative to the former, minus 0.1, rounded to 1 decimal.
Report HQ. 1.4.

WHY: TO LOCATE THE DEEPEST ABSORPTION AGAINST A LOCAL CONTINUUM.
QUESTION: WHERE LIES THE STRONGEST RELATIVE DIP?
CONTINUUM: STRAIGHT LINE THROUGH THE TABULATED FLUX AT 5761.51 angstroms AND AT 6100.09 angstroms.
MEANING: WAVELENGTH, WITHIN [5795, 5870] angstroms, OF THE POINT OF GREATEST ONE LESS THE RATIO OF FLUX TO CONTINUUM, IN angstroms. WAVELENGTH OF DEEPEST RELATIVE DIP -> 5855.12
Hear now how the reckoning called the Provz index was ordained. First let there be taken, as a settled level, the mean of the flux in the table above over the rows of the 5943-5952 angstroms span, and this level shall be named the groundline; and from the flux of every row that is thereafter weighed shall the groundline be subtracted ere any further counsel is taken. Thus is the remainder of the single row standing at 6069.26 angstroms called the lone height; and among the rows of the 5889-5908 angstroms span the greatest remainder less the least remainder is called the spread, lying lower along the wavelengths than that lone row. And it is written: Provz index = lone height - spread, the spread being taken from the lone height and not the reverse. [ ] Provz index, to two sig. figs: -2.2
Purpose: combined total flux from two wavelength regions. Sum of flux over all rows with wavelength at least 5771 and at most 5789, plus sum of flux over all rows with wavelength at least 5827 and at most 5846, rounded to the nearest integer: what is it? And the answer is 292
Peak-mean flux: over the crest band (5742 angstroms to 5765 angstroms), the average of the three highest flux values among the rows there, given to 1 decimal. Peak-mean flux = 21.1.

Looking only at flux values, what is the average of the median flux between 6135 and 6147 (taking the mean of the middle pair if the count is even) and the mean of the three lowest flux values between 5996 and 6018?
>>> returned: 20.3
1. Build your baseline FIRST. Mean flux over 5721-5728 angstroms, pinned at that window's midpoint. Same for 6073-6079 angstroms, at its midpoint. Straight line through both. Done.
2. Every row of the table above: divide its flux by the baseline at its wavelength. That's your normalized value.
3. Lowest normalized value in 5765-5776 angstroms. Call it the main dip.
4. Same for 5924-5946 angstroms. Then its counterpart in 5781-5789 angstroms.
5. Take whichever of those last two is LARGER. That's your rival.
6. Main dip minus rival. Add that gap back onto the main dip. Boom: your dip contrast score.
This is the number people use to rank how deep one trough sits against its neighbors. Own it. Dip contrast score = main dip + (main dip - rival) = 1.03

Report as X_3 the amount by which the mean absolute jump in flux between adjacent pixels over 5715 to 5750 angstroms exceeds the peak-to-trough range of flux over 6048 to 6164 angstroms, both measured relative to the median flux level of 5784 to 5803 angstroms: -2.89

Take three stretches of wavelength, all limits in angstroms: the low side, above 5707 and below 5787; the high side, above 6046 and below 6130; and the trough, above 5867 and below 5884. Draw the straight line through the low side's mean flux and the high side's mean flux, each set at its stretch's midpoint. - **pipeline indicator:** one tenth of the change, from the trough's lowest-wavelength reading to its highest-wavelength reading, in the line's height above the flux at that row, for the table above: 0.190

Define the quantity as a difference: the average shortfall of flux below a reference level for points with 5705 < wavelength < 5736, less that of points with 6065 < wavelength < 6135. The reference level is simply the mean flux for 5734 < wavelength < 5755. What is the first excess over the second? 0.12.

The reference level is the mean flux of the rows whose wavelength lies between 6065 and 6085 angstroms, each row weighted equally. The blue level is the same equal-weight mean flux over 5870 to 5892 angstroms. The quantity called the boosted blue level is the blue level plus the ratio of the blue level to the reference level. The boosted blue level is 20.0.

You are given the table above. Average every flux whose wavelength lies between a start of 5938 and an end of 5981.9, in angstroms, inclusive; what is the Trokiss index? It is 20.55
